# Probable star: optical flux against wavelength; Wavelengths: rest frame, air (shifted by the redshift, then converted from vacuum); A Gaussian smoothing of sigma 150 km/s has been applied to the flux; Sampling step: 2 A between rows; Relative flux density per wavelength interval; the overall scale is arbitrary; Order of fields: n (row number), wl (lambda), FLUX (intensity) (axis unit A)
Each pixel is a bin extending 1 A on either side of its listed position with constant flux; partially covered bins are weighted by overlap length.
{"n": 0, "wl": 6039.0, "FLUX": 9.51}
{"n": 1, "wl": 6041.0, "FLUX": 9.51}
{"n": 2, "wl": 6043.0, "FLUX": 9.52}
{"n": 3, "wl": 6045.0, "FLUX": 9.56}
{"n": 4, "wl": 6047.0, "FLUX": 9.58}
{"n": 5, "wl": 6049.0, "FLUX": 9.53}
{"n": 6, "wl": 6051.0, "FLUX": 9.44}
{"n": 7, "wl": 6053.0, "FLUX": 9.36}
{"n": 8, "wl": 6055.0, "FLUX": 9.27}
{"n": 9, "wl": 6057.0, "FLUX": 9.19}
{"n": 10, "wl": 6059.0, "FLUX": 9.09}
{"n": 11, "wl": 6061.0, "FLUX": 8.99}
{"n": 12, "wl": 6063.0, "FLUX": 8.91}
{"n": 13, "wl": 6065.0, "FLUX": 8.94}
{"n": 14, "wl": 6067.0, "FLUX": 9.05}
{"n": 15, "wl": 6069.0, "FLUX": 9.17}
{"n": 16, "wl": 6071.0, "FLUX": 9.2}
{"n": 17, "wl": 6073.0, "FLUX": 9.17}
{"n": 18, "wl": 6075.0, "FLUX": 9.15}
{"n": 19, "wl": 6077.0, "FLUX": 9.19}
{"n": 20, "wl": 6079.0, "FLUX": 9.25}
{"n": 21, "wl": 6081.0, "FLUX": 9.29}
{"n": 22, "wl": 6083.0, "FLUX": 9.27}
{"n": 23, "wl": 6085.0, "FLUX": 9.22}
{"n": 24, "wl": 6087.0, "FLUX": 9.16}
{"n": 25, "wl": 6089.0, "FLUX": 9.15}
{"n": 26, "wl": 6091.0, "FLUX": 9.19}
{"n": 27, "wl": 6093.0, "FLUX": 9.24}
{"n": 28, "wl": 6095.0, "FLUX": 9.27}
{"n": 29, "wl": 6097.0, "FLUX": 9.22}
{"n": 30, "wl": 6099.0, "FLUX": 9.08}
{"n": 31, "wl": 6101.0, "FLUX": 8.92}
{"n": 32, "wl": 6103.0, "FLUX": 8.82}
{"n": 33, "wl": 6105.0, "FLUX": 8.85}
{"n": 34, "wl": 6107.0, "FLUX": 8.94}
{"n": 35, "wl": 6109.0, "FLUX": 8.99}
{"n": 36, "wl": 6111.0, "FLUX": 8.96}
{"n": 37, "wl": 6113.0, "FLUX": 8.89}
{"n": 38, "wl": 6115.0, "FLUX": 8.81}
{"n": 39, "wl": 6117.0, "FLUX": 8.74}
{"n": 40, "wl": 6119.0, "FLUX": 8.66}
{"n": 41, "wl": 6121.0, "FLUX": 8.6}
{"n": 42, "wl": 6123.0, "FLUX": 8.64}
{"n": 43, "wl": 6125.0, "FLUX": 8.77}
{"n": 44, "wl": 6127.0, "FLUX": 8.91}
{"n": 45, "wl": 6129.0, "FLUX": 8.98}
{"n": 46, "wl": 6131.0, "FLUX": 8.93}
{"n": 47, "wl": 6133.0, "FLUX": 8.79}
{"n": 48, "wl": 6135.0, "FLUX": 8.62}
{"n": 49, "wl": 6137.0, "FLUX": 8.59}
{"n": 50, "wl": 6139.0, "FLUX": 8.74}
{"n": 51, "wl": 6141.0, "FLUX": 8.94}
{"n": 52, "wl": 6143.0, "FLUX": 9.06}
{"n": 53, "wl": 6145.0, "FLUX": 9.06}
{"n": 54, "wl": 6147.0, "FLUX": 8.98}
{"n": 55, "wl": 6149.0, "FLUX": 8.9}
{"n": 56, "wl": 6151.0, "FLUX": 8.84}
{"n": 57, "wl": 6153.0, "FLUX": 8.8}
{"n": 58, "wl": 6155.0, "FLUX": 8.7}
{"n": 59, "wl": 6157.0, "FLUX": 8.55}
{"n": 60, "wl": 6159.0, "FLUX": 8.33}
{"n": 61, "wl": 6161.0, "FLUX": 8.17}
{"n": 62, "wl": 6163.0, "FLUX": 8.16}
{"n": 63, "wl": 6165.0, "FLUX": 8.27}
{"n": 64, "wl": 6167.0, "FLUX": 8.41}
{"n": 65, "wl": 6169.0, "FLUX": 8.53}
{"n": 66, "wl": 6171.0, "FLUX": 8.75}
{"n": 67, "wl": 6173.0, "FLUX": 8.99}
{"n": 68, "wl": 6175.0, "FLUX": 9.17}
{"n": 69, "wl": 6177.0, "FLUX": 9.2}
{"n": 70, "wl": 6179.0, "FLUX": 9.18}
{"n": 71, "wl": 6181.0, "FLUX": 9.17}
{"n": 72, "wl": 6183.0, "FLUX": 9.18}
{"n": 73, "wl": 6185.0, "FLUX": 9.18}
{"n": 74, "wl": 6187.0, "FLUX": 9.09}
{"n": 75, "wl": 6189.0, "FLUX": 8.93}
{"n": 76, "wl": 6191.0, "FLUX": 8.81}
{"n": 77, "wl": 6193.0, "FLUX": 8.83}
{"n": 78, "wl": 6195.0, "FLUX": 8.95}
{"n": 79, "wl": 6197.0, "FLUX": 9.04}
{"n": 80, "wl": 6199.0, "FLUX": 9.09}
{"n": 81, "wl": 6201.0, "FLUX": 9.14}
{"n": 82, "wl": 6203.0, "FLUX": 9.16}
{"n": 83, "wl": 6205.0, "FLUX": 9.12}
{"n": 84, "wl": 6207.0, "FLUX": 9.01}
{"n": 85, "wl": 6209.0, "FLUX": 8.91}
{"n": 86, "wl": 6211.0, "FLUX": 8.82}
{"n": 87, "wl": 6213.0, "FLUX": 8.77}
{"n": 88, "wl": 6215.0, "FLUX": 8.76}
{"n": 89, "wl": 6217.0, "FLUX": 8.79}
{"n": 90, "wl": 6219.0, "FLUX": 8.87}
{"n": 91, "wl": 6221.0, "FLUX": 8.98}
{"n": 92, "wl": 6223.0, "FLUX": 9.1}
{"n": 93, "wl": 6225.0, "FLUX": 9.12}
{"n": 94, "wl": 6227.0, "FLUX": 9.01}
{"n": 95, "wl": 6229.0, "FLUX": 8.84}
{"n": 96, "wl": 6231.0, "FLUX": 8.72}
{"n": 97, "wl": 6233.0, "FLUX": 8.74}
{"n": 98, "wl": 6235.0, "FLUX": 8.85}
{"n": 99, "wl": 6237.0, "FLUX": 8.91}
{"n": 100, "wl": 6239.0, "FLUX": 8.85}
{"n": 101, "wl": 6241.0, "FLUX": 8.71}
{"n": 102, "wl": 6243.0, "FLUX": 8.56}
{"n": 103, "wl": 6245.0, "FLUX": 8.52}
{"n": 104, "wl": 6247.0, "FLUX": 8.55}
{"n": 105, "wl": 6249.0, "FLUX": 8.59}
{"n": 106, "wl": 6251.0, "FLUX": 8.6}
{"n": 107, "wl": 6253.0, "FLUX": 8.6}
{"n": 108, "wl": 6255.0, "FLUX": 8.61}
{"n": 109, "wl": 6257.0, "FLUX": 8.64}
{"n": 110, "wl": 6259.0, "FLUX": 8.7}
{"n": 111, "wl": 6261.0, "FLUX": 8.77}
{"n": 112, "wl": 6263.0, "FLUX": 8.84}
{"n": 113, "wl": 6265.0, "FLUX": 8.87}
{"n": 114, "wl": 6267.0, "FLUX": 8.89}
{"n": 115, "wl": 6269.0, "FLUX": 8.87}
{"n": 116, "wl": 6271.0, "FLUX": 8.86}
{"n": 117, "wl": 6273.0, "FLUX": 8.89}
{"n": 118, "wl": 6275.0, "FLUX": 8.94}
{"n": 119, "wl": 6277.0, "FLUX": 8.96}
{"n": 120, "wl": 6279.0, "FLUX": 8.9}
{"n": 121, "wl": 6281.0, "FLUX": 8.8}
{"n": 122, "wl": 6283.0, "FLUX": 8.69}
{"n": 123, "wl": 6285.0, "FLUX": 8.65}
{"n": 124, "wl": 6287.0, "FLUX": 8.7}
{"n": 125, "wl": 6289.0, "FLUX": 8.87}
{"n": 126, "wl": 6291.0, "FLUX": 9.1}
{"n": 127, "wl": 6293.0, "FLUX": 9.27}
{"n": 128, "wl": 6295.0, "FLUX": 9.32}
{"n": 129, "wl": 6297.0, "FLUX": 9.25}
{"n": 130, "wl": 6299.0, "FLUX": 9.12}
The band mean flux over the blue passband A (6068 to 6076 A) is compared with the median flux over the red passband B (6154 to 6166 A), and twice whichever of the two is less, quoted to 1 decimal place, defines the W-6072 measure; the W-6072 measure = 16.6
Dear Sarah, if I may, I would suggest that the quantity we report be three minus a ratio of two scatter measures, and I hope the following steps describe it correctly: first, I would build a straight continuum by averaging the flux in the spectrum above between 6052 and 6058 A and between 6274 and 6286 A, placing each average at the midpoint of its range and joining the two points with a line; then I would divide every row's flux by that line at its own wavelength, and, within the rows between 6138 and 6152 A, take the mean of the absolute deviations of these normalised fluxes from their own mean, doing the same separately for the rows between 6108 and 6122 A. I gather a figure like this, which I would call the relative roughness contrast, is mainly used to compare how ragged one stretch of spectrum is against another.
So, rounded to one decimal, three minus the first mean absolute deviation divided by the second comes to 2.2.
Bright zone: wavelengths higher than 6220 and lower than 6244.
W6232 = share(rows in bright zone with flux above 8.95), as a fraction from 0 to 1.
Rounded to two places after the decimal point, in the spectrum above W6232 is 0.33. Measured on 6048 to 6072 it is 0.83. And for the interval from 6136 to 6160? 0.25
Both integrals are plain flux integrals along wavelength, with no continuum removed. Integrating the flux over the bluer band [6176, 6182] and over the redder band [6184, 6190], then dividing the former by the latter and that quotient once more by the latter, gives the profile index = 0.0186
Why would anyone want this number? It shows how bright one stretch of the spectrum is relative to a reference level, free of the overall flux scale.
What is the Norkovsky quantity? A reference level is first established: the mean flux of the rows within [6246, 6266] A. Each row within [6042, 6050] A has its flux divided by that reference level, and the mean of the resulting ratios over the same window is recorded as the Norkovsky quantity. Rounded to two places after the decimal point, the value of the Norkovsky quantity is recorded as 1.10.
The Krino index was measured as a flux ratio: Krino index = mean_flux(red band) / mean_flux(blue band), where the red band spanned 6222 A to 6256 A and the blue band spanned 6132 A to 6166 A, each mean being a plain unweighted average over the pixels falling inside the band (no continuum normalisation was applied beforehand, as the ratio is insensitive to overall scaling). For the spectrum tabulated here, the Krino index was 1.01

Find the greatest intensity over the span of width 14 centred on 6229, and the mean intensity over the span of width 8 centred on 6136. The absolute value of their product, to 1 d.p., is 79.2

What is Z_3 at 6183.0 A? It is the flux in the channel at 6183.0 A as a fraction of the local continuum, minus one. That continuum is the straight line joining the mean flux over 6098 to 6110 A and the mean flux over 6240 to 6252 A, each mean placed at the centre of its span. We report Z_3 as 0.050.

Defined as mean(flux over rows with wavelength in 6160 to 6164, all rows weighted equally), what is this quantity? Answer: 8.2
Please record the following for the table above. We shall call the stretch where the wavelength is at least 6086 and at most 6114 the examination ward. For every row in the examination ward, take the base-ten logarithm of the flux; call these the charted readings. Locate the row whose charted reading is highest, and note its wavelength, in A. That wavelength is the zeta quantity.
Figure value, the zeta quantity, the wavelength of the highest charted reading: 6095.0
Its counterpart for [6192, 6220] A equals 6203.0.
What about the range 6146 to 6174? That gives 6173.0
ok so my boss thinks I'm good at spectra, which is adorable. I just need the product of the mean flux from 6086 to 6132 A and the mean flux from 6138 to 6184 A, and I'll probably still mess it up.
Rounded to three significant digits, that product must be 78.6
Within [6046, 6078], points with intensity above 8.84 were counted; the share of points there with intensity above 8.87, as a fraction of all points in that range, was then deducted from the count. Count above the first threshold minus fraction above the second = 15.0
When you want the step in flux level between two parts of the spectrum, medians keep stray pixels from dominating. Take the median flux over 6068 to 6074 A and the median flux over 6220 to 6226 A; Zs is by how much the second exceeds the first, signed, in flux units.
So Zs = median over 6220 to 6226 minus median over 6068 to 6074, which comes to -0.07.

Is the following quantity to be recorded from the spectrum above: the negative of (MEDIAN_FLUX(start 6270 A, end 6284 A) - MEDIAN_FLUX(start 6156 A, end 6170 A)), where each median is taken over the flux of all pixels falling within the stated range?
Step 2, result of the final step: -0.56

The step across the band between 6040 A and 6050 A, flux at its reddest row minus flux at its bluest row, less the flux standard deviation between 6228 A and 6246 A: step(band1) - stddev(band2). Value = -0.1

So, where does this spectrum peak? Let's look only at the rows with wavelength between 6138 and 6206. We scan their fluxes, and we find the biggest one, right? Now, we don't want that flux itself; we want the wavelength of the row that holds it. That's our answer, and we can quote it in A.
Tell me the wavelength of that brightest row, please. 6177.0 A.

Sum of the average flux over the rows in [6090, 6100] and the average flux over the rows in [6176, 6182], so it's 18.4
